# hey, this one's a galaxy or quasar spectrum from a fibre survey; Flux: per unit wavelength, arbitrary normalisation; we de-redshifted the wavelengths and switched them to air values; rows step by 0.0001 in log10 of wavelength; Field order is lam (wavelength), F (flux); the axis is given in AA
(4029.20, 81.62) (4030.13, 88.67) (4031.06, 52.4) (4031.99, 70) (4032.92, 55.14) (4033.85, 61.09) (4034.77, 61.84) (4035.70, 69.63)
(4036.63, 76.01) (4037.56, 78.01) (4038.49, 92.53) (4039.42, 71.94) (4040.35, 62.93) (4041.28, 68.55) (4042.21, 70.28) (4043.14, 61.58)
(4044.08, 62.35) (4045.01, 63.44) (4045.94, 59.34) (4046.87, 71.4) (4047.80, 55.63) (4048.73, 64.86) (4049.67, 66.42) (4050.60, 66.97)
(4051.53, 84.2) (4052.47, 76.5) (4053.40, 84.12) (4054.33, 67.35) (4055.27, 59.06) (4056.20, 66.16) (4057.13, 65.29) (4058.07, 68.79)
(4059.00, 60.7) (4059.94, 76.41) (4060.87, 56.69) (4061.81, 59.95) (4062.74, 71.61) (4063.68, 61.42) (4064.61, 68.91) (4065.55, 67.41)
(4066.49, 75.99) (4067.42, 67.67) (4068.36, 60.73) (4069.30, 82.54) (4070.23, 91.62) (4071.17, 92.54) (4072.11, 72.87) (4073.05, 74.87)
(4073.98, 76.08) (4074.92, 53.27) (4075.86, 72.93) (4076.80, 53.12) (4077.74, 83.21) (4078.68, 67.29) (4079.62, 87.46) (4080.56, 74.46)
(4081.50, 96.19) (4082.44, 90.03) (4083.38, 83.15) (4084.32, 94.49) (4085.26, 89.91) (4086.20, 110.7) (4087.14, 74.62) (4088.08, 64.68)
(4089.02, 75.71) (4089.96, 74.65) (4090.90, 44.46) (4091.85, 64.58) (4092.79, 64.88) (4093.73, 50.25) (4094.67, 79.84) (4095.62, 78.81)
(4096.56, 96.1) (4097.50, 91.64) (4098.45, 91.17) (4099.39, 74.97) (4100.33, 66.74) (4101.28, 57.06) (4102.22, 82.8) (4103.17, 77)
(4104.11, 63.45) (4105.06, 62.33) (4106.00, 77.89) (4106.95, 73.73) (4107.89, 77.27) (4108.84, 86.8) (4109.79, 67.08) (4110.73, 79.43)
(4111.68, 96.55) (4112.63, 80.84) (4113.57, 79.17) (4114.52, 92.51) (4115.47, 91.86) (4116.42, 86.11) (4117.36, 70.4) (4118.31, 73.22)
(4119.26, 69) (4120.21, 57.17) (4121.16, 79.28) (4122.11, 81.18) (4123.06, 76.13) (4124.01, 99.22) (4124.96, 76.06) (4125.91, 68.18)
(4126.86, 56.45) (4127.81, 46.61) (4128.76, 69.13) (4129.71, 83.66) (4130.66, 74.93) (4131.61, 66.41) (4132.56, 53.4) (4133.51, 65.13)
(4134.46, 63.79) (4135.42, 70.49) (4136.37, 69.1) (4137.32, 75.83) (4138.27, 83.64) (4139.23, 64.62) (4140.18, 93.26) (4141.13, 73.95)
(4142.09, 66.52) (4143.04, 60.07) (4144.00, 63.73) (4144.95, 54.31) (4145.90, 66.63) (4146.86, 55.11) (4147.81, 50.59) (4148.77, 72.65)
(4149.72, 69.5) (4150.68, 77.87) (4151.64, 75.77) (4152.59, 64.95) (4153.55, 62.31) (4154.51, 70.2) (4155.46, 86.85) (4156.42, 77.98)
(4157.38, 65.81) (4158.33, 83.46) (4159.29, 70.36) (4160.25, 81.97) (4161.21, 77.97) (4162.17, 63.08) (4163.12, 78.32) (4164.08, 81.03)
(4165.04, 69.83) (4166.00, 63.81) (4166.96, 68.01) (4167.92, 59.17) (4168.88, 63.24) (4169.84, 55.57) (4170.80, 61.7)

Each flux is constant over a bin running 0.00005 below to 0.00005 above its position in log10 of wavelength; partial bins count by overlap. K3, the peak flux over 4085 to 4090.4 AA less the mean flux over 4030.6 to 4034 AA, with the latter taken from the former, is 51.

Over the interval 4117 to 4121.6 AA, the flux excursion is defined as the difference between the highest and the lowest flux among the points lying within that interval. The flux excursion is 22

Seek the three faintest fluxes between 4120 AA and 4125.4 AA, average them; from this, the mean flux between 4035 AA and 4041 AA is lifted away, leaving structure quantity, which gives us -5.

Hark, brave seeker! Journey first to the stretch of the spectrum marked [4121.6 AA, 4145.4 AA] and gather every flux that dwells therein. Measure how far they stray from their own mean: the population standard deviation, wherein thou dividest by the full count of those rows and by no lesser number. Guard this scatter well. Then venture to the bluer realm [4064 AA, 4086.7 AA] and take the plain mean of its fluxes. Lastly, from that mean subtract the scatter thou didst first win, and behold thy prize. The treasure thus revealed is 67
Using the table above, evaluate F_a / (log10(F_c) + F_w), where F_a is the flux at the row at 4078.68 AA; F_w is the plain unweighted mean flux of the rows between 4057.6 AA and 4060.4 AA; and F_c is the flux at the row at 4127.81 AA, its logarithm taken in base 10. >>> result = 0.96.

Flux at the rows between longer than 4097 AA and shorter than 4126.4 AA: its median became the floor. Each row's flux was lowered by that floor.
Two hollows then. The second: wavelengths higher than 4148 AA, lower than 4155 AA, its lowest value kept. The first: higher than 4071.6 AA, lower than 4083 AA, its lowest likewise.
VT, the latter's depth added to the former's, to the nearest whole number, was -39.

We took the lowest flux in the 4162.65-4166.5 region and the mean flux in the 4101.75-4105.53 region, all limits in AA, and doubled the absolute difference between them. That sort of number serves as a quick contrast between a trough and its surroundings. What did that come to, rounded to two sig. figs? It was 15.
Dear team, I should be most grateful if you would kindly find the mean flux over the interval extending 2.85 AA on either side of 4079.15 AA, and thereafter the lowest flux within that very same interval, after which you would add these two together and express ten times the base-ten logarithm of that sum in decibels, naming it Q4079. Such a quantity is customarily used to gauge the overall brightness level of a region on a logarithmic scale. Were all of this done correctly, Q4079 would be 21.1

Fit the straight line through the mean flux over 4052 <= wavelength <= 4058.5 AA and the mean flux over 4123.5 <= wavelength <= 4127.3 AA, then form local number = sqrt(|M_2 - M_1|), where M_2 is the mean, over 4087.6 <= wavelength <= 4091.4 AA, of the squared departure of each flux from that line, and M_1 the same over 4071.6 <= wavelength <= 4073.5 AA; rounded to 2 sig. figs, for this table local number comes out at 14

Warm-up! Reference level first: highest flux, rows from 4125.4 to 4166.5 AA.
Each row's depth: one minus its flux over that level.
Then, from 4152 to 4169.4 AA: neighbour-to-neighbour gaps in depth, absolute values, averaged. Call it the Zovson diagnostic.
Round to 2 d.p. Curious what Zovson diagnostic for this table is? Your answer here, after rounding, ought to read 0.10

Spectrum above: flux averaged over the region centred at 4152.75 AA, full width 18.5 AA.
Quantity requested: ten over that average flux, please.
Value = 0.143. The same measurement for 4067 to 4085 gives 0.129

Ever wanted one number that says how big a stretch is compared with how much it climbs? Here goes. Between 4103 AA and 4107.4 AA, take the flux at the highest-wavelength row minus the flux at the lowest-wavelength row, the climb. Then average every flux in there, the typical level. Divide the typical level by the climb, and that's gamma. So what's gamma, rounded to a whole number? -22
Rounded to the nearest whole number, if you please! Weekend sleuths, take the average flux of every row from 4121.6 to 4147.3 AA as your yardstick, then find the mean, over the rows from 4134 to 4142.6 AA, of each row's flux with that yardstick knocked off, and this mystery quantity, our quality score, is 4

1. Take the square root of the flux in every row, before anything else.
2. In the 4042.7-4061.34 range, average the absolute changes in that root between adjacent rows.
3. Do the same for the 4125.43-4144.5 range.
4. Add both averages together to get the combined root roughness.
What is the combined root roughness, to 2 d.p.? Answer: 1.17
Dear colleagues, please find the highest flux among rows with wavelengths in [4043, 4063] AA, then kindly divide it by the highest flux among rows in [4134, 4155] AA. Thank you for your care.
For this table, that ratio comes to 0.90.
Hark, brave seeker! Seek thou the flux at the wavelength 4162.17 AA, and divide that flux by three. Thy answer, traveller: 21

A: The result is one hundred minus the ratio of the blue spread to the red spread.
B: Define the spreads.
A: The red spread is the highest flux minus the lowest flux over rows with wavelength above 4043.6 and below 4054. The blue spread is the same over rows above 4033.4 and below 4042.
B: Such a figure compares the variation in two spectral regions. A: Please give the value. 98.9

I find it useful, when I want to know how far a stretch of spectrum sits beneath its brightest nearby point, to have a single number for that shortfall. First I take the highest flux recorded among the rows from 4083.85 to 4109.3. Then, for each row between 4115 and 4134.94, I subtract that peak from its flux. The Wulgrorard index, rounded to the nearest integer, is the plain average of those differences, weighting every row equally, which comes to -39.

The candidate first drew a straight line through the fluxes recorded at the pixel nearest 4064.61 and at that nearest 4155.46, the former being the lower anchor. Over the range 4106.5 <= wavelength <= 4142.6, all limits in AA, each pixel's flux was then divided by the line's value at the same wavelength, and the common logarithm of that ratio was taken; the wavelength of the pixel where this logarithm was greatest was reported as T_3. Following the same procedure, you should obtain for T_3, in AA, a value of 4111.68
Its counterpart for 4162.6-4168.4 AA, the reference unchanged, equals 4164.08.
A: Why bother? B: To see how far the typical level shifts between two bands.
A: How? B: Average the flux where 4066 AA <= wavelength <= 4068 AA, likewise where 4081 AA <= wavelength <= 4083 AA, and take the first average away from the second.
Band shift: 21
